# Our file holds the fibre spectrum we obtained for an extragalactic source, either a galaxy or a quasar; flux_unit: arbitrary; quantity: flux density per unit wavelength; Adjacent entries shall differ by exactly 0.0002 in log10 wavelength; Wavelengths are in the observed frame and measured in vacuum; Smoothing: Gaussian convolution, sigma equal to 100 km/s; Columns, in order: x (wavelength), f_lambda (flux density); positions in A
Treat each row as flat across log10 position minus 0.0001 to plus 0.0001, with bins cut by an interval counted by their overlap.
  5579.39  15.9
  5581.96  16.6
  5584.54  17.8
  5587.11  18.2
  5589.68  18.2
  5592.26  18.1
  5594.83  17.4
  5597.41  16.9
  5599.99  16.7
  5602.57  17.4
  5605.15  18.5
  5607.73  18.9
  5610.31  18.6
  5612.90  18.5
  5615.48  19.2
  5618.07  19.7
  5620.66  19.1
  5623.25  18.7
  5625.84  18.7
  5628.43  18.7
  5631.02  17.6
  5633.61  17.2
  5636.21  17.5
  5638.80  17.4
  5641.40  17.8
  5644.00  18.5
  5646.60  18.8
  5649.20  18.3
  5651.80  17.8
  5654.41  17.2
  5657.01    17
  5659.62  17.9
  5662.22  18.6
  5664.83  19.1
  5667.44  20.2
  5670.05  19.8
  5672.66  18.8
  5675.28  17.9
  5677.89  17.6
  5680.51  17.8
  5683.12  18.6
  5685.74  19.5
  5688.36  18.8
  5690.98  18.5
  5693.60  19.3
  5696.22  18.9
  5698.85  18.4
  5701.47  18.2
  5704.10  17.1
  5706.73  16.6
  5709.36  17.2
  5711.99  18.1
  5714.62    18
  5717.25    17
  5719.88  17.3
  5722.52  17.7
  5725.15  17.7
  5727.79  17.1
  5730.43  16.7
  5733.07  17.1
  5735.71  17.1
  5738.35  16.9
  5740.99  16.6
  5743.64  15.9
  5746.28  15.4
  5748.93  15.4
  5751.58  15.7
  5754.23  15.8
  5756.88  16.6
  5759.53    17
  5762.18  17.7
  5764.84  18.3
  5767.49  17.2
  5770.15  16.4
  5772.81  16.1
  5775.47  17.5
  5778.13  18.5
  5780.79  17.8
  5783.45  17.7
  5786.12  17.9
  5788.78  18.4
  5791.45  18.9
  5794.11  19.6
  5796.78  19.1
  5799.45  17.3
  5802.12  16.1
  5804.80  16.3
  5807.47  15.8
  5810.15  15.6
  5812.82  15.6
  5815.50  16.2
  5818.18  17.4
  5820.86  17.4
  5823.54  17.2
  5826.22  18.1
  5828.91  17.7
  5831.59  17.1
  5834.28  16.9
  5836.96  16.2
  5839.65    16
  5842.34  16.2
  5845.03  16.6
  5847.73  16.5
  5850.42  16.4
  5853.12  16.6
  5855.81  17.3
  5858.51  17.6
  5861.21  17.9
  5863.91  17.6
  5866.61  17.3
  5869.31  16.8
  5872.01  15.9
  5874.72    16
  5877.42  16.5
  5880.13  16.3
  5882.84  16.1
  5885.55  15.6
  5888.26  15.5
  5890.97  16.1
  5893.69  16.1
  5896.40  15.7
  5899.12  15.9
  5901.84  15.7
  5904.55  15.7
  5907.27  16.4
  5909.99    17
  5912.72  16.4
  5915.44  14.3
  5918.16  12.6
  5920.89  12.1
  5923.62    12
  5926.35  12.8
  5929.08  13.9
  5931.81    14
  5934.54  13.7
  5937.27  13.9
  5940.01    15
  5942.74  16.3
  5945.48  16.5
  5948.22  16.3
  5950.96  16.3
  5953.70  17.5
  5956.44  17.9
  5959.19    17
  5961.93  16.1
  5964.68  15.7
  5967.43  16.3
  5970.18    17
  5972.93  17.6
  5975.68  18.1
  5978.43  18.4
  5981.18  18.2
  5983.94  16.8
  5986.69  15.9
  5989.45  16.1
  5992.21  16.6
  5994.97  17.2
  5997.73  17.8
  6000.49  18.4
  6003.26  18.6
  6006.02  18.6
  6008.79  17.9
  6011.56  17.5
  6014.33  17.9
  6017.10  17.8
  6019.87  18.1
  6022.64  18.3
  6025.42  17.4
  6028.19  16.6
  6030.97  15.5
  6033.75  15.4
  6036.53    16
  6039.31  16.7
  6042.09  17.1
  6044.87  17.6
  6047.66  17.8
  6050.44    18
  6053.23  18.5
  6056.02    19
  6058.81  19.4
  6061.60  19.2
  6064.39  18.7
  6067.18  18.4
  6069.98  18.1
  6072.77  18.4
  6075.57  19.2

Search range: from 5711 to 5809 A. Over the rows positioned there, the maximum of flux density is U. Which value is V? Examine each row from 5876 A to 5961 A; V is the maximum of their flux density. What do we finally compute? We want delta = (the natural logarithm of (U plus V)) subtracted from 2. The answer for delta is -1.62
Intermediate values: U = 19.6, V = 17.9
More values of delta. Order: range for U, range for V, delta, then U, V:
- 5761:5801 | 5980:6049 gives -1.64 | 19.6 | 18.6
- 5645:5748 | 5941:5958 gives -1.64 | 20.2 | 17.9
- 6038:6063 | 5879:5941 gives -1.59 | 19.4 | 17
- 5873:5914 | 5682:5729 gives -1.60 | 17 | 19.5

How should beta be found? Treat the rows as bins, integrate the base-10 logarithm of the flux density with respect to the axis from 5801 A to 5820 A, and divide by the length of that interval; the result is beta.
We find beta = 1.21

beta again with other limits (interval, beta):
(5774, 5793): 1.26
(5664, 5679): 1.28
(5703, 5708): 1.23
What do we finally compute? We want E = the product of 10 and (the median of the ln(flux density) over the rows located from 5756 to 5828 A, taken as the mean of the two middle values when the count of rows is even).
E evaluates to 28.56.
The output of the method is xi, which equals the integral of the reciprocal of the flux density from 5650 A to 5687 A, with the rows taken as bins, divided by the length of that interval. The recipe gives 0.0544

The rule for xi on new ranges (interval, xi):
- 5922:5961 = 0.0667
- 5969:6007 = 0.0573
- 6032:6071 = 0.0563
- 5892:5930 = 0.0686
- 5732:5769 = 0.0603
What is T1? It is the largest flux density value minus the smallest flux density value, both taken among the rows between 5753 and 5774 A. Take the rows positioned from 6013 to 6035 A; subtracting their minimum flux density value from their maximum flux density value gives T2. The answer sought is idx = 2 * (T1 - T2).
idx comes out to -0.8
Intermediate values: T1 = 2.5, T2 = 2.9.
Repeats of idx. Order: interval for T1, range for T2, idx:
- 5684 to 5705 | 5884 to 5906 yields 3.6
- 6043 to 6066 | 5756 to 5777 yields -0.8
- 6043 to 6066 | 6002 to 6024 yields 1.4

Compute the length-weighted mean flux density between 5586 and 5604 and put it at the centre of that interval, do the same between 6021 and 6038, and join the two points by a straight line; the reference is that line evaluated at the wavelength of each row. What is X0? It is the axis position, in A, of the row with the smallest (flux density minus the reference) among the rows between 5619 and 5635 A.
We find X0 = 5633.61 A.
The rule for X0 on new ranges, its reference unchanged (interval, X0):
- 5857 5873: 5872.01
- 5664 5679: 5677.89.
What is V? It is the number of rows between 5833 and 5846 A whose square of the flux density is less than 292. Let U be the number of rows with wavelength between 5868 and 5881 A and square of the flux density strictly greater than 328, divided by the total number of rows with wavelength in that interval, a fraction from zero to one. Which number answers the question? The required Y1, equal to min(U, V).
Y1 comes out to 0.00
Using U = 0.0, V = 5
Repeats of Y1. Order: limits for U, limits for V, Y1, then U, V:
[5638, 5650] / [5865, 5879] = 0.60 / 0.6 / 4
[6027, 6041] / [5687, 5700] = 0.00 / 0.0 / 0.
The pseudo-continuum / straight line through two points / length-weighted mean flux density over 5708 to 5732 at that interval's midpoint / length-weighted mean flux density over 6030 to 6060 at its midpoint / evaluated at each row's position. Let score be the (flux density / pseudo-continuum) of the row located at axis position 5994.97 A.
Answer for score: 0.99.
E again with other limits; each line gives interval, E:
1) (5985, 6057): 28.74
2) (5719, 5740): 28.39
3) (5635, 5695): 29.18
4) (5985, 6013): 28.71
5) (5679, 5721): 28.99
